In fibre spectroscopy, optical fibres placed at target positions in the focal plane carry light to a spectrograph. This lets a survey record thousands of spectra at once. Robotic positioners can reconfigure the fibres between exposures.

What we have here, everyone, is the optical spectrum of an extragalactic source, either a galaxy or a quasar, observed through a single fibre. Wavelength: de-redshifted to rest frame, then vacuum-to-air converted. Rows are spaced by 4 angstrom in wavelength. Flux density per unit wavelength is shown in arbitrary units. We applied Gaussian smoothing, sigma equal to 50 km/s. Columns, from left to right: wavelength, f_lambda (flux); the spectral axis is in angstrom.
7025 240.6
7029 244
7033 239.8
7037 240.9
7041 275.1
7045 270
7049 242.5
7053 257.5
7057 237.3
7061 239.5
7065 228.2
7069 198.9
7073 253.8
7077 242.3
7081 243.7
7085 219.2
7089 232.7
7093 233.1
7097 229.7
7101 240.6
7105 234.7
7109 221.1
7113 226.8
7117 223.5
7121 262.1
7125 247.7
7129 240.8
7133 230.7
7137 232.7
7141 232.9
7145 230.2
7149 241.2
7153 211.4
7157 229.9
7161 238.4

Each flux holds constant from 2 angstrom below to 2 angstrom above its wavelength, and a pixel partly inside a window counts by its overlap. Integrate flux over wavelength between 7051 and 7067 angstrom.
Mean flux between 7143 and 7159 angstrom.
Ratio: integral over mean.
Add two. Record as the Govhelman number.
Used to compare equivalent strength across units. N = 18.9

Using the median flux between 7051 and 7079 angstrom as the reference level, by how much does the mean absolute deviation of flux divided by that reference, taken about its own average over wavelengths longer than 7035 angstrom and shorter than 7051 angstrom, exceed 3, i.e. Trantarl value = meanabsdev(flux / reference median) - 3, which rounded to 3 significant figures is -2.94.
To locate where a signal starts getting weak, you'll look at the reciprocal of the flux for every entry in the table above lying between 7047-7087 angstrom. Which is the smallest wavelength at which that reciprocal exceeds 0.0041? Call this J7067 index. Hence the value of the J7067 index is 7049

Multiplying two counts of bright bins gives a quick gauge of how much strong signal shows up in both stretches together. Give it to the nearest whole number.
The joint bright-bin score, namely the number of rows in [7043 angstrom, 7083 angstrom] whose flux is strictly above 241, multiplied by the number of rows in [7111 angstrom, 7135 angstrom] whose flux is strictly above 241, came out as 12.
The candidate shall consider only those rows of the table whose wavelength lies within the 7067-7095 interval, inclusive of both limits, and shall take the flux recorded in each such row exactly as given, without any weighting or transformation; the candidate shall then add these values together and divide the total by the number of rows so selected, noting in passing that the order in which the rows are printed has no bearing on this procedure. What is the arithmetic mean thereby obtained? 232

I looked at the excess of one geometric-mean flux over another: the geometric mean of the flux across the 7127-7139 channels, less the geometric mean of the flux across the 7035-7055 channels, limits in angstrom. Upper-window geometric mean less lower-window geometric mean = -22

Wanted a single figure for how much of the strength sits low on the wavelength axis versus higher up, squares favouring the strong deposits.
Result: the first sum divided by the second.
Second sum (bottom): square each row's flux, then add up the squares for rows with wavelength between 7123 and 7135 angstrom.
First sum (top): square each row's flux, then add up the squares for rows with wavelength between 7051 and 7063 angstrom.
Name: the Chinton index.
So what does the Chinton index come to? 1.04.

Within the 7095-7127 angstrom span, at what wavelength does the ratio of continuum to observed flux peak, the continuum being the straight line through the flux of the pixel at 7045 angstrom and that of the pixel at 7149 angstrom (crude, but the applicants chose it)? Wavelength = 7109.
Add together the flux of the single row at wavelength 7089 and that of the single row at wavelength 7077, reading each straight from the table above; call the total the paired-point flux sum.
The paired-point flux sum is 475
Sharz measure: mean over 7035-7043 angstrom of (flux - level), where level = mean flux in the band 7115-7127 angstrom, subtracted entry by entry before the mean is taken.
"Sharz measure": 14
